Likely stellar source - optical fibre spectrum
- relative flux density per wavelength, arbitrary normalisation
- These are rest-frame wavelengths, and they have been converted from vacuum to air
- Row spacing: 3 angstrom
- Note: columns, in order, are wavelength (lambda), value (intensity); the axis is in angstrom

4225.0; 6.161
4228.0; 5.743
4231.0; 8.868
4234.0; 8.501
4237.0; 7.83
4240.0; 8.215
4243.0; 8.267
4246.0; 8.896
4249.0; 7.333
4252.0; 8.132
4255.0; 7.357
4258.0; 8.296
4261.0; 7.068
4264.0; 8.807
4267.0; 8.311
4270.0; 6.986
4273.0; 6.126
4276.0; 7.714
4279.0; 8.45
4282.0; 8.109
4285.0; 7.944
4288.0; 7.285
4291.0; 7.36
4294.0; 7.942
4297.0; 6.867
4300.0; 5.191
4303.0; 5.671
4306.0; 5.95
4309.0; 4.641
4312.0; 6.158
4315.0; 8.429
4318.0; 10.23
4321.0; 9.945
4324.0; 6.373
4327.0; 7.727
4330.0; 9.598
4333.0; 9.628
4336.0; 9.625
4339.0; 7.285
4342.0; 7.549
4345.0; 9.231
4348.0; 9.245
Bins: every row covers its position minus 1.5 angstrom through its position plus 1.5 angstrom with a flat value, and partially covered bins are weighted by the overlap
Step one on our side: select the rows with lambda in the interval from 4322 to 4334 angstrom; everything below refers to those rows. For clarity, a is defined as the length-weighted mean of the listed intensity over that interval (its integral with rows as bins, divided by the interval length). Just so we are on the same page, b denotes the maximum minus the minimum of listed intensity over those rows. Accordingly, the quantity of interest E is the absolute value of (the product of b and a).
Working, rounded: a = 8.34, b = 3.3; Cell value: 27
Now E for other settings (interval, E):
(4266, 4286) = 18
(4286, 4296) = 5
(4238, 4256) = 13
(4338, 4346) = 16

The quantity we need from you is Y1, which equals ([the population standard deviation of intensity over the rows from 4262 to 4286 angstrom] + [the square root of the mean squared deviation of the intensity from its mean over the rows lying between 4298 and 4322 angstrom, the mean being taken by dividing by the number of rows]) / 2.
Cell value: 1.43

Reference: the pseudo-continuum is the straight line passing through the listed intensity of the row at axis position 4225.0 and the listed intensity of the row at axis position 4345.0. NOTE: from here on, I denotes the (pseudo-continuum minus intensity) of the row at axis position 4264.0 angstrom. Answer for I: -1.6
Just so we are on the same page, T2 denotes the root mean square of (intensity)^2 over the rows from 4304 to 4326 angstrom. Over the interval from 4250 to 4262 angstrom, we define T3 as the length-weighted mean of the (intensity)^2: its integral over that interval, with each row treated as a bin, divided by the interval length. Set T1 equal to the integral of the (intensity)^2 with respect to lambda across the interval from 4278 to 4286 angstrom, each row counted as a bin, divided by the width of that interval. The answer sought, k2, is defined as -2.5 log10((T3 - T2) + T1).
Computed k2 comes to -4.5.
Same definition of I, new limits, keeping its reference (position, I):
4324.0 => 2.3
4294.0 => 0.0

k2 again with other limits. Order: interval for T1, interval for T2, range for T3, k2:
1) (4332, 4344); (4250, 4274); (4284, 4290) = -4.6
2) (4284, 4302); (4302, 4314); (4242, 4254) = -4.8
